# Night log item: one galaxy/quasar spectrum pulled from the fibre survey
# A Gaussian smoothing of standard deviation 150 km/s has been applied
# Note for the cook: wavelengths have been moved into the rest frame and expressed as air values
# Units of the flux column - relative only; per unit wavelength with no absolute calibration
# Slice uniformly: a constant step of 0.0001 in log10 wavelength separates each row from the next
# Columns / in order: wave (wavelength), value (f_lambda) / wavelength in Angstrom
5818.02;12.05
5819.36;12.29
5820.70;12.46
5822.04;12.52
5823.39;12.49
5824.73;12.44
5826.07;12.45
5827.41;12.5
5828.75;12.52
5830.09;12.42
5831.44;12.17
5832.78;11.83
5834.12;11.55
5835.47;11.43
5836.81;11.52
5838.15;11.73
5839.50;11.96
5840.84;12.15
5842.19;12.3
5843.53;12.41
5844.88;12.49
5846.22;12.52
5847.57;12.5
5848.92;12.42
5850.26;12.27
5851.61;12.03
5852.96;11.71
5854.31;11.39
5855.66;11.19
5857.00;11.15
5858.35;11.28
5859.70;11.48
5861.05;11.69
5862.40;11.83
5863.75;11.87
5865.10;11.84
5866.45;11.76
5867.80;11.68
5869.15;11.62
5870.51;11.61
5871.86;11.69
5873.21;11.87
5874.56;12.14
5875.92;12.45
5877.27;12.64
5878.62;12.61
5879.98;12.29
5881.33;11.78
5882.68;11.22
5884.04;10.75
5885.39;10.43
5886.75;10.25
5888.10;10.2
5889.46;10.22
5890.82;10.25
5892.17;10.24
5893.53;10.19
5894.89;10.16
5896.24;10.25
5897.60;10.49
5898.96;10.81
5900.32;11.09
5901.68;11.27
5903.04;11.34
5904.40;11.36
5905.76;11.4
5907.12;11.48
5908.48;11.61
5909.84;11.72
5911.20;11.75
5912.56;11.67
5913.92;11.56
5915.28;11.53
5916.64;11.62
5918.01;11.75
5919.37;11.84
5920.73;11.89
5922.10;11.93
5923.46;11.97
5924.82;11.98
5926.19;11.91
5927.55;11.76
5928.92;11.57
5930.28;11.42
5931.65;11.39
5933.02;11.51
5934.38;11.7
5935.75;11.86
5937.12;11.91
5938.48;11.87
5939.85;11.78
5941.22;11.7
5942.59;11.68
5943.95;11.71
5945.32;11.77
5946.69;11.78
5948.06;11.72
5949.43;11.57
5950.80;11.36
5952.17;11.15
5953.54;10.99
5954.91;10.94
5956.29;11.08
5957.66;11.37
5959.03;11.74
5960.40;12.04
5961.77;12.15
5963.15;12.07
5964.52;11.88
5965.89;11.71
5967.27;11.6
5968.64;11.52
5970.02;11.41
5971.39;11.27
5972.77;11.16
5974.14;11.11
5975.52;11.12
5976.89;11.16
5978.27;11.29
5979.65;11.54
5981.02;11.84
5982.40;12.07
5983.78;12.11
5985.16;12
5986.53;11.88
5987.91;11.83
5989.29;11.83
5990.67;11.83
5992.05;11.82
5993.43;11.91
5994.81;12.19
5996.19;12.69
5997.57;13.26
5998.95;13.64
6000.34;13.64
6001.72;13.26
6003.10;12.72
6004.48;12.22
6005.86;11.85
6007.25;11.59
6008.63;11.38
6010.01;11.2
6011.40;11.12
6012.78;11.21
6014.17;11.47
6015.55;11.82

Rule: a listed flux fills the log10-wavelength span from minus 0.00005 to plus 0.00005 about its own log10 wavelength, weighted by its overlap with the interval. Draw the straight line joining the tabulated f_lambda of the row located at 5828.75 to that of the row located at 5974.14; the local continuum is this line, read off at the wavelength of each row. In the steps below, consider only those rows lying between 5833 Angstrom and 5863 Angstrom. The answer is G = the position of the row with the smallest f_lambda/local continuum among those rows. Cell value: 5857.00 Angstrom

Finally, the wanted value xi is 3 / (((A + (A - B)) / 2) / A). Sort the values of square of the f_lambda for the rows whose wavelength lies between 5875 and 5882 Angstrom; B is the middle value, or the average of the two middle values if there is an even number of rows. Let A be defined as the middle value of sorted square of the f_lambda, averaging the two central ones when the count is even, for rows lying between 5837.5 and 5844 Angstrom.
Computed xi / 6.3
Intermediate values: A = 148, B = 155.0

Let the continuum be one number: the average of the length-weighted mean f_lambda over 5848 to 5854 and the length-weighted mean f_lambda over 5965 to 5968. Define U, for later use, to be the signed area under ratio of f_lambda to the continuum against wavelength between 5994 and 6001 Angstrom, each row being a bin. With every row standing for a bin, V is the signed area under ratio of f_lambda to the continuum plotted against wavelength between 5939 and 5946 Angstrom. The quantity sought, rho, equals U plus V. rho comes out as 14.6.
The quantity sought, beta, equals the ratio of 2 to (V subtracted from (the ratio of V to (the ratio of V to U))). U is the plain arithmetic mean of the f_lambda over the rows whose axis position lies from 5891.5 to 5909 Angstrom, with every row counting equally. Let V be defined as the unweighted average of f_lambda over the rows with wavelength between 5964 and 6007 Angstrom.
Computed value -2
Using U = 10.9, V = 12.0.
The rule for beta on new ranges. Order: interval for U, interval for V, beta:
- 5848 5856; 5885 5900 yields 1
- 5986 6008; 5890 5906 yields 1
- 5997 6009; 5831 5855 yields 3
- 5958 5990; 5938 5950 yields -31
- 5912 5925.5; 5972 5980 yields 4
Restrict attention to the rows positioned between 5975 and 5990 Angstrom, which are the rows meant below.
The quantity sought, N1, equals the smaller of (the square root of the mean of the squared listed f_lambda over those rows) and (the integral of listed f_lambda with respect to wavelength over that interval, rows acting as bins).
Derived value 11.7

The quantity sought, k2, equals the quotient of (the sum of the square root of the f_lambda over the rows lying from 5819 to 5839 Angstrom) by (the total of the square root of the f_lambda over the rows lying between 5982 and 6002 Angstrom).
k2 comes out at 0.990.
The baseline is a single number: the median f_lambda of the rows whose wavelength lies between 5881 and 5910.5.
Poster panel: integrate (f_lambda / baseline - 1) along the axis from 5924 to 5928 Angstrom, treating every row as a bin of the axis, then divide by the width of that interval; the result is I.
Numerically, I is 0.103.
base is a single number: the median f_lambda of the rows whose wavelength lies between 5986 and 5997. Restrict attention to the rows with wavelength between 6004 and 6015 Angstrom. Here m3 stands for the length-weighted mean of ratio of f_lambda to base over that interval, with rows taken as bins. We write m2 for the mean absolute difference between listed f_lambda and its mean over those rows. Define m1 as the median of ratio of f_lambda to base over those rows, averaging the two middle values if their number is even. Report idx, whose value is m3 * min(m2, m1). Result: 0.28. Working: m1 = 0.96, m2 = 0.29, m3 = 0.97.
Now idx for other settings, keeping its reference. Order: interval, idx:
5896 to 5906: 0.34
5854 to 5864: 0.23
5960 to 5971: 0.24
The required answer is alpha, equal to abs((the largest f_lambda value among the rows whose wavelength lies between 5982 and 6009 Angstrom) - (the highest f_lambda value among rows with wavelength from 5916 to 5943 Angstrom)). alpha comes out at 1.7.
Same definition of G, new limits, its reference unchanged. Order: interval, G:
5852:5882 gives 5857.00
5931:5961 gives 5954.91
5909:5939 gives 5915.28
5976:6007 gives 5976.89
